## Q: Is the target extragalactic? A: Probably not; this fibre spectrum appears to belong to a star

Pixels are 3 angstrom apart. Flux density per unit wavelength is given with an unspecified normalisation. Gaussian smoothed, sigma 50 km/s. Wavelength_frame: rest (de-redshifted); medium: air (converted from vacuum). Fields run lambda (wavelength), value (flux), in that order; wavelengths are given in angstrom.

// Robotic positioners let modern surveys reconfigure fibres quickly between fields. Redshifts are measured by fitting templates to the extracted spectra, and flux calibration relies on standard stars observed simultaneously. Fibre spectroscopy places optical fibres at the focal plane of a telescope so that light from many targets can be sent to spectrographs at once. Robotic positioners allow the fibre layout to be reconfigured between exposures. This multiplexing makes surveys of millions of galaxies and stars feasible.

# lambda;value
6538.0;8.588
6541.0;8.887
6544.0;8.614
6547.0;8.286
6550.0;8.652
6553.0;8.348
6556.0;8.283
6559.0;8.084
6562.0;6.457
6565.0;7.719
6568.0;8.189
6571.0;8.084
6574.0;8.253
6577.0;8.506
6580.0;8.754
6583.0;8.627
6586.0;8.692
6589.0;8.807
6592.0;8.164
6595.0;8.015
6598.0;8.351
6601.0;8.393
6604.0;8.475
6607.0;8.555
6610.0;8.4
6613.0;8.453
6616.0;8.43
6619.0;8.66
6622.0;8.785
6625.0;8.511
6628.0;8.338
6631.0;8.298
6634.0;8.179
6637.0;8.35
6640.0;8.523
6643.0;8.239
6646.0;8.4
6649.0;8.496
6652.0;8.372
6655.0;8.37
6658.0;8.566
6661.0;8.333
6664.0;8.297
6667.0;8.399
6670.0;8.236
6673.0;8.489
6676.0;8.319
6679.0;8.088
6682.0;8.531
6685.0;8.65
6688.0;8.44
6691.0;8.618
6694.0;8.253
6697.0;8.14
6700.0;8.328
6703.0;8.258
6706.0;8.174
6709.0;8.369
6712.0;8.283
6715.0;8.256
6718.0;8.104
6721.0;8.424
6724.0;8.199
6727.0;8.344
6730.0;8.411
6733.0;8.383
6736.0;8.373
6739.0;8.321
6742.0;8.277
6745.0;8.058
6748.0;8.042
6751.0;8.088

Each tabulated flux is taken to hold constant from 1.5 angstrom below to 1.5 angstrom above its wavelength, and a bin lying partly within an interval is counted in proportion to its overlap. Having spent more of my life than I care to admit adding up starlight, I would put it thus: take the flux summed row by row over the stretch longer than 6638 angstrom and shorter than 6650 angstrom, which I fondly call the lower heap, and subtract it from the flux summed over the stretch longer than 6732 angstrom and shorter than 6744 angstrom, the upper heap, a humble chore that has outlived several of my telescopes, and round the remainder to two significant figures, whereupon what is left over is -0.30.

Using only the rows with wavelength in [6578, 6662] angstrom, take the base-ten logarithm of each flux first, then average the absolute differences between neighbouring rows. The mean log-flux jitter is 0.0081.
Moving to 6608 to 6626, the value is 0.0071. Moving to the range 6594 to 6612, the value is 0.0073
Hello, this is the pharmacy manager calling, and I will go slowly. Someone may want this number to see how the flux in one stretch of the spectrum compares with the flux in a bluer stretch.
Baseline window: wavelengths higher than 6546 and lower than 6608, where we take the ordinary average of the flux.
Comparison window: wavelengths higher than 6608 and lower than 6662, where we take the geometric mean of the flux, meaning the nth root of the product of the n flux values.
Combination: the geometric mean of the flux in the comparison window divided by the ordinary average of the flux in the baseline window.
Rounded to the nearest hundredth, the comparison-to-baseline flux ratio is 1.02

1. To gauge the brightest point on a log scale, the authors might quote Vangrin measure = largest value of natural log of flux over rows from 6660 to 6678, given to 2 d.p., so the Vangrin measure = 2.14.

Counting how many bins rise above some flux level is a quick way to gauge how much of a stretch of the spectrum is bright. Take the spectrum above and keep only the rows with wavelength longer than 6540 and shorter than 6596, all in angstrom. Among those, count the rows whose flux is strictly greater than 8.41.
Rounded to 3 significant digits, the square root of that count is 2.83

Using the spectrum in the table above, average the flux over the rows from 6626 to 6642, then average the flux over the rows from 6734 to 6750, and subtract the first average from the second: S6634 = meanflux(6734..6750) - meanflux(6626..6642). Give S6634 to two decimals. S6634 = -0.12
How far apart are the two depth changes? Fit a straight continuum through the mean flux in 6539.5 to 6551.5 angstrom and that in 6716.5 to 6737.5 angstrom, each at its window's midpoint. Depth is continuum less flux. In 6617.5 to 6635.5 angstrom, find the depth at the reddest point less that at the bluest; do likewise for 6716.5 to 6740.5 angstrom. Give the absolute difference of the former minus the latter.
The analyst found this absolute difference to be 0.71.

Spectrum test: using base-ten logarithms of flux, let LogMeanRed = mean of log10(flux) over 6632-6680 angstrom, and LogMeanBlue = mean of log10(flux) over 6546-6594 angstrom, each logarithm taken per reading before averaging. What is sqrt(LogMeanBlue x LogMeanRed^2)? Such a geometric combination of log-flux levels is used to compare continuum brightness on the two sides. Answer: 0.882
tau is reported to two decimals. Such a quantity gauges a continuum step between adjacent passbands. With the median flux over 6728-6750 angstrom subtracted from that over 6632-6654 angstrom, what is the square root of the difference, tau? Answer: 0.23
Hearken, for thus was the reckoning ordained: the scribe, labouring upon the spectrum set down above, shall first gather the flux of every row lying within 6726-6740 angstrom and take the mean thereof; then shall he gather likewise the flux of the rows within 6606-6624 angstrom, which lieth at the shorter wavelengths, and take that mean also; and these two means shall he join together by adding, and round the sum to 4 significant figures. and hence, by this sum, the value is 16.91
